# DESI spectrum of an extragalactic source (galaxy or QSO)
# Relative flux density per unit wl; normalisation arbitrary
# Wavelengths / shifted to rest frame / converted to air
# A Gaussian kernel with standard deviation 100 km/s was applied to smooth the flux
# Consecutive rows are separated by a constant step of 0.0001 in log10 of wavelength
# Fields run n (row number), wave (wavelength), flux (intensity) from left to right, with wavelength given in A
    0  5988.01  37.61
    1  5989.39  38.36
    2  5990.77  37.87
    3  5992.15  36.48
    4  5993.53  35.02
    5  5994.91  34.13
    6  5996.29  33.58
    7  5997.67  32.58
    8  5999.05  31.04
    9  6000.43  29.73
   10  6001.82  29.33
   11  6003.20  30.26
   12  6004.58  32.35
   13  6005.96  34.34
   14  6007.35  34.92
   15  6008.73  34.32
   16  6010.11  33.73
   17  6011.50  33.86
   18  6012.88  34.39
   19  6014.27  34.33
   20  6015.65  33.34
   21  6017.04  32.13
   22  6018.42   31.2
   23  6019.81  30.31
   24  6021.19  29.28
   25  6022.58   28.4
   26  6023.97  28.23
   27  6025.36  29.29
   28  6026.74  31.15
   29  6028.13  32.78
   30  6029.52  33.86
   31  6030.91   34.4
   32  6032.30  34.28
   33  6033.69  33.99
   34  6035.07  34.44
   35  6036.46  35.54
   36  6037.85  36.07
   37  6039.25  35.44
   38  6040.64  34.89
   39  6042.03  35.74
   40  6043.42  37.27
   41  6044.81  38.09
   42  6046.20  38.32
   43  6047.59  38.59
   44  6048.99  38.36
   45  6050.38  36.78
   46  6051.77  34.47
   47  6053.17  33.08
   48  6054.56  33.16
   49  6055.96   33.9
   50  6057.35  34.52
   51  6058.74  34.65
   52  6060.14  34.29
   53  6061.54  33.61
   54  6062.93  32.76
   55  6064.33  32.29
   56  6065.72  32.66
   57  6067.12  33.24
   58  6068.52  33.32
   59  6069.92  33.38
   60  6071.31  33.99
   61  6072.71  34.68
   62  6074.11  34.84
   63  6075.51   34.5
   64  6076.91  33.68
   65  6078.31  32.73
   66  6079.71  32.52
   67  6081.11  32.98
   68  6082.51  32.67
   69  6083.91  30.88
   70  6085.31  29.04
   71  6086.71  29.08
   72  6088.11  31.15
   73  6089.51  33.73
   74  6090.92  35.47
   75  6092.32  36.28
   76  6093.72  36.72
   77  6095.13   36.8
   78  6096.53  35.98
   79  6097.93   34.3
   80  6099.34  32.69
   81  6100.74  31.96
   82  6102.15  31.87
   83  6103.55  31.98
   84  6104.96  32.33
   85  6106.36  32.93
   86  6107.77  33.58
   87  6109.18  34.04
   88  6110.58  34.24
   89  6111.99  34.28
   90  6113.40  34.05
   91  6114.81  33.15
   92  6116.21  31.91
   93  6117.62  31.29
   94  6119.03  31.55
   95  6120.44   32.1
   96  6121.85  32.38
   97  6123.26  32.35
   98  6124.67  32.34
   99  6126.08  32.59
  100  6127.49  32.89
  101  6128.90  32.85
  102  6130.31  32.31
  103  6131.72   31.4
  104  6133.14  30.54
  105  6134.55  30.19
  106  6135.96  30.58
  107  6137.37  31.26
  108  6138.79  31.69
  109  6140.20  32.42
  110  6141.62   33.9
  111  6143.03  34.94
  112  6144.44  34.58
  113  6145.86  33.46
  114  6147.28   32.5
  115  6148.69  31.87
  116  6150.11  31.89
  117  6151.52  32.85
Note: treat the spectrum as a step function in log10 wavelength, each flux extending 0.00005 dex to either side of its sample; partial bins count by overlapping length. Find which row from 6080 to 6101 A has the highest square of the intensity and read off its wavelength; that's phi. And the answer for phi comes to 6095.13 A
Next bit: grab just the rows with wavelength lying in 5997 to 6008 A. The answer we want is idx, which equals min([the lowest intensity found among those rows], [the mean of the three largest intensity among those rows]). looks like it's 29.3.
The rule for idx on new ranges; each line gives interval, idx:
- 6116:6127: 31.3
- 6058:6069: 32.3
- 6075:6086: 29.0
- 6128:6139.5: 30.2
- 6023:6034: 28.2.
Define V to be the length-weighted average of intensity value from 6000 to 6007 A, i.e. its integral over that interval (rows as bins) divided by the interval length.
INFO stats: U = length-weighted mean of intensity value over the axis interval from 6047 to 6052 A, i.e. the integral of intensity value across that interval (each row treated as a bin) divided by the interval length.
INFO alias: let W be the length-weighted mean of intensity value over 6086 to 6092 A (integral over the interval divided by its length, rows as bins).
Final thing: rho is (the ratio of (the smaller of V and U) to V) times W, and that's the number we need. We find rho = 32.6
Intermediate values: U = 37.3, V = 31.4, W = 32.6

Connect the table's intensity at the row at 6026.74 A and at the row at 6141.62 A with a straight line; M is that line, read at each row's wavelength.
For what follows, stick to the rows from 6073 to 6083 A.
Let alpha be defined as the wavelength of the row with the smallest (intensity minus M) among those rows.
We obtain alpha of 6079.71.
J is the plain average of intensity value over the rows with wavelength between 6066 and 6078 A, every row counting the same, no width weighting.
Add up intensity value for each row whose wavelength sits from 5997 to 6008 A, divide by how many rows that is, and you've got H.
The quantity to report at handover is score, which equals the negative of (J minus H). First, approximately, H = 31.8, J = 34.0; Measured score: -2.1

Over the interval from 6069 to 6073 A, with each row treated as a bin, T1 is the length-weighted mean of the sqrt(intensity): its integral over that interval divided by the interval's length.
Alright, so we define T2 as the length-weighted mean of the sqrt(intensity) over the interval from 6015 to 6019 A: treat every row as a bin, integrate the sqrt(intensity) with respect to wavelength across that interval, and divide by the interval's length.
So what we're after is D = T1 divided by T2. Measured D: 1.03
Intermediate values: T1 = 5.83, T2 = 5.68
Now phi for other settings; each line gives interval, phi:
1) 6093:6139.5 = 6095.13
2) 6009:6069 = 6047.59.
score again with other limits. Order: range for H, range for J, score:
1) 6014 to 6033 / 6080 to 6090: 0.3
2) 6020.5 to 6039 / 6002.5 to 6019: -0.8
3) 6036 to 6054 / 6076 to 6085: 3.8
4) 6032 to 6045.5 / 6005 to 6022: 2.6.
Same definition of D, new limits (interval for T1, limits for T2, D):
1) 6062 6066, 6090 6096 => 0.95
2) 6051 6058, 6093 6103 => 0.99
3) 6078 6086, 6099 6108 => 0.99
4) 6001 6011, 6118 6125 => 1.01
